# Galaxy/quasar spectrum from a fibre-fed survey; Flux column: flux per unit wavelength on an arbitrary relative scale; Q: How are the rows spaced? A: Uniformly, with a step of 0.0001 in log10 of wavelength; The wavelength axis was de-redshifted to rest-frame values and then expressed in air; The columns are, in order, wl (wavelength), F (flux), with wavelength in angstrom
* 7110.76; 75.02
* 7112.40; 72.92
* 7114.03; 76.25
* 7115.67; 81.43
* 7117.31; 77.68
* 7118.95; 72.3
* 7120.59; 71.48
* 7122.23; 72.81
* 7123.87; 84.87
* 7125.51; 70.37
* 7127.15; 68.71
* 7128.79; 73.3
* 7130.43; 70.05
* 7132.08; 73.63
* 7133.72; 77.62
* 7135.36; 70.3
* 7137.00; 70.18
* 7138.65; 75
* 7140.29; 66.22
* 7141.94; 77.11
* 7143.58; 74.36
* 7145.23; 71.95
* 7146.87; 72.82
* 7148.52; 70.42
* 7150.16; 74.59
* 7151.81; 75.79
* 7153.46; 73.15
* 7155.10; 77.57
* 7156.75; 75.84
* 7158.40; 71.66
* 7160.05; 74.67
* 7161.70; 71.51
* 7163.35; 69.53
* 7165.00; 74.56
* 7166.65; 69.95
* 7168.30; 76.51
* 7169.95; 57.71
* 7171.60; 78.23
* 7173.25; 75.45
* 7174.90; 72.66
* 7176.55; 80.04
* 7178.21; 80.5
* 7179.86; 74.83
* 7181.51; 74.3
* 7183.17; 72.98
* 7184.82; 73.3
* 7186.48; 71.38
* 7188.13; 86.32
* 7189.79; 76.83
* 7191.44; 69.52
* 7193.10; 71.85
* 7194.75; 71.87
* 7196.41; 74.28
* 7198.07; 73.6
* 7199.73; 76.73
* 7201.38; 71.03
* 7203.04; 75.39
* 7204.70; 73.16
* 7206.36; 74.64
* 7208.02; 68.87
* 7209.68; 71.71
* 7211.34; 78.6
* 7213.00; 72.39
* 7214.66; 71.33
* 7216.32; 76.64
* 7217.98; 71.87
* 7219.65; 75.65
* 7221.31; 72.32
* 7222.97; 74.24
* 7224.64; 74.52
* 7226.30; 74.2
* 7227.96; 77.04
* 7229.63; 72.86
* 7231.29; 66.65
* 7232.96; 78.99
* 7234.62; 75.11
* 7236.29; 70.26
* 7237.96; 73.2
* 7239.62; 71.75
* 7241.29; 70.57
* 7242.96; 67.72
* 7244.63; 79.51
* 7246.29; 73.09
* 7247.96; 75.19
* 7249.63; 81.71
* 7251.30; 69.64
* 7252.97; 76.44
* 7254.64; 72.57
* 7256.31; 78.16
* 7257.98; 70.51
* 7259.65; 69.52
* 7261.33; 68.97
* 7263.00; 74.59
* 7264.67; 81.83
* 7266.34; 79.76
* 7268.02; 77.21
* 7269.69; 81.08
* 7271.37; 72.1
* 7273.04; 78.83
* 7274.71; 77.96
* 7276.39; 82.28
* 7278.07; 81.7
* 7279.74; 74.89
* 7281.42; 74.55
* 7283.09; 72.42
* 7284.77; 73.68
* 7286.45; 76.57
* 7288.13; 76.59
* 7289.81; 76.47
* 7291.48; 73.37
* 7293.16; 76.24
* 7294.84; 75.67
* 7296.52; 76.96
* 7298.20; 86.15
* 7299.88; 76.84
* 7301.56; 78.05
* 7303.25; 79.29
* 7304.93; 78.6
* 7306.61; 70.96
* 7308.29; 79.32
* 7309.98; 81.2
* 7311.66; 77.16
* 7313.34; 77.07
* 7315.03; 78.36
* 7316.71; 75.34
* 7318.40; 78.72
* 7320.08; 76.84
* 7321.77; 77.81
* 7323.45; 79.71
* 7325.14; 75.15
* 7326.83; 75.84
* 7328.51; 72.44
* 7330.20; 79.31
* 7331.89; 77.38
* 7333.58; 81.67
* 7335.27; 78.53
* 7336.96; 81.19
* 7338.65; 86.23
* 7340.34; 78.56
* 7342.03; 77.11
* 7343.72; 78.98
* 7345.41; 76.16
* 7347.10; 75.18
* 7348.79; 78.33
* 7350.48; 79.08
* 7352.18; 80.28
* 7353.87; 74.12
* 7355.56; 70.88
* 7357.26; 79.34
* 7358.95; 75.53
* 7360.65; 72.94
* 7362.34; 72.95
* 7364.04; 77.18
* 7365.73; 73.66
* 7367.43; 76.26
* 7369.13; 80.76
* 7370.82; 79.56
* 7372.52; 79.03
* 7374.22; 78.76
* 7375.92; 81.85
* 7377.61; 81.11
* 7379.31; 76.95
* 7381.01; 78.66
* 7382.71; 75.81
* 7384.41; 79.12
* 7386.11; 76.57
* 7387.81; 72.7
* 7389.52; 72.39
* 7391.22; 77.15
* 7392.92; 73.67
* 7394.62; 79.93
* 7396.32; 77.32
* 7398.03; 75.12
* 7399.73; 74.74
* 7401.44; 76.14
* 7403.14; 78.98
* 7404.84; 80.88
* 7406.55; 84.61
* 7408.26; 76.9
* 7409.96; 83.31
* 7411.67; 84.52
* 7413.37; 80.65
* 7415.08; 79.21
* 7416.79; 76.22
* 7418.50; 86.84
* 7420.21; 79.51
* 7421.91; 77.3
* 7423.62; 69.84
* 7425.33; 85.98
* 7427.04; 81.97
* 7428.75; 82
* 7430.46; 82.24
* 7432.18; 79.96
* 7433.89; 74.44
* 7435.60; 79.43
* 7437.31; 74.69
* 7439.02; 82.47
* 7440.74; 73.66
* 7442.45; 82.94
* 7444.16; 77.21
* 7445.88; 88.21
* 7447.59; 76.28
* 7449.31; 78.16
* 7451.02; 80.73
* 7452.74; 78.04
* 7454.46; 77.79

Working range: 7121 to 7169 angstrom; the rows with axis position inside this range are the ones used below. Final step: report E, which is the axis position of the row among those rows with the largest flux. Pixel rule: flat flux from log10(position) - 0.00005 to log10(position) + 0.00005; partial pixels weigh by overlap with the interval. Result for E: 7123.87 angstrom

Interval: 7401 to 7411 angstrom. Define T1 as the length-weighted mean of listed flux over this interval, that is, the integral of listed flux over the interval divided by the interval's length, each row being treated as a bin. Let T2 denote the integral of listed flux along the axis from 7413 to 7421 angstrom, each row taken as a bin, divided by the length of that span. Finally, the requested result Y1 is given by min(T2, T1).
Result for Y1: 80.4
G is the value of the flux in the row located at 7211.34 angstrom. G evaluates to 78.6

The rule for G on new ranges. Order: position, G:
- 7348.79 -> 78.33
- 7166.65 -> 69.95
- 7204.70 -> 73.16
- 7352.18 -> 80.28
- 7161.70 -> 71.51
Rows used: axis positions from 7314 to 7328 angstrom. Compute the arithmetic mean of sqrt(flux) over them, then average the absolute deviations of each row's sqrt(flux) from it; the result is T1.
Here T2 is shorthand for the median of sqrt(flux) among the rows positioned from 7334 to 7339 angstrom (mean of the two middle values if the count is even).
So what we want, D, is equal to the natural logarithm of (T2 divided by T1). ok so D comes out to 4.71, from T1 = 0.081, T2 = 9.01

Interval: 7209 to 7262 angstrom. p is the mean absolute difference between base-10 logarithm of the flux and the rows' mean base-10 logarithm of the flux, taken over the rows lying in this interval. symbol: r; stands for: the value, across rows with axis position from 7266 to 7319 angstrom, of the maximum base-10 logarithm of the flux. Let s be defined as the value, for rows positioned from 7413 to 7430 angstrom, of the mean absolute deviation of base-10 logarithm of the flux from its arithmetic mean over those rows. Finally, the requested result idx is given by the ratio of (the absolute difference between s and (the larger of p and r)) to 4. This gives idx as 0.479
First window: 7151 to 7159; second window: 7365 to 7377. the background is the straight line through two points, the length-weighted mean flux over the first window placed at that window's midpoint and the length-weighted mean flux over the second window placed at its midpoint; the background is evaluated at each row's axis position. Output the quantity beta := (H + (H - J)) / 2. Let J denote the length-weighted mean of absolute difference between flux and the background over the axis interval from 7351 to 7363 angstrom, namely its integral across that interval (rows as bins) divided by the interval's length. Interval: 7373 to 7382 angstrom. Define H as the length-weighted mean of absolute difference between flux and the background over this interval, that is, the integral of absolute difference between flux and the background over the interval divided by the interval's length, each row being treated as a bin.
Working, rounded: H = 1.5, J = 4.0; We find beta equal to -0.5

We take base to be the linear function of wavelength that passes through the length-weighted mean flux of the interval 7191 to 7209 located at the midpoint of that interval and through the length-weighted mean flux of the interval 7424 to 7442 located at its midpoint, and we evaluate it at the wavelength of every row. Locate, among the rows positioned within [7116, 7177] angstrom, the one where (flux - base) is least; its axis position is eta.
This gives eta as 7169.95 angstrom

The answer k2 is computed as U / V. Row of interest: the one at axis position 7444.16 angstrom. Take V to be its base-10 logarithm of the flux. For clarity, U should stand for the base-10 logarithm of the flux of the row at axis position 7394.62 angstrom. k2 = 1.008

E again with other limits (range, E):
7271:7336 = 7298.20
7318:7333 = 7323.45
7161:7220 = 7188.13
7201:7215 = 7211.34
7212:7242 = 7232.96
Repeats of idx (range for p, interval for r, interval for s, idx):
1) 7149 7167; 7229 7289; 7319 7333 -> 0.476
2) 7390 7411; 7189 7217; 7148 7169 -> 0.470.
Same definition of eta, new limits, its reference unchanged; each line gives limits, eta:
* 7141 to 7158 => 7148.52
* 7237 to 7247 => 7242.96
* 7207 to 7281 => 7231.29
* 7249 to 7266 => 7261.33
